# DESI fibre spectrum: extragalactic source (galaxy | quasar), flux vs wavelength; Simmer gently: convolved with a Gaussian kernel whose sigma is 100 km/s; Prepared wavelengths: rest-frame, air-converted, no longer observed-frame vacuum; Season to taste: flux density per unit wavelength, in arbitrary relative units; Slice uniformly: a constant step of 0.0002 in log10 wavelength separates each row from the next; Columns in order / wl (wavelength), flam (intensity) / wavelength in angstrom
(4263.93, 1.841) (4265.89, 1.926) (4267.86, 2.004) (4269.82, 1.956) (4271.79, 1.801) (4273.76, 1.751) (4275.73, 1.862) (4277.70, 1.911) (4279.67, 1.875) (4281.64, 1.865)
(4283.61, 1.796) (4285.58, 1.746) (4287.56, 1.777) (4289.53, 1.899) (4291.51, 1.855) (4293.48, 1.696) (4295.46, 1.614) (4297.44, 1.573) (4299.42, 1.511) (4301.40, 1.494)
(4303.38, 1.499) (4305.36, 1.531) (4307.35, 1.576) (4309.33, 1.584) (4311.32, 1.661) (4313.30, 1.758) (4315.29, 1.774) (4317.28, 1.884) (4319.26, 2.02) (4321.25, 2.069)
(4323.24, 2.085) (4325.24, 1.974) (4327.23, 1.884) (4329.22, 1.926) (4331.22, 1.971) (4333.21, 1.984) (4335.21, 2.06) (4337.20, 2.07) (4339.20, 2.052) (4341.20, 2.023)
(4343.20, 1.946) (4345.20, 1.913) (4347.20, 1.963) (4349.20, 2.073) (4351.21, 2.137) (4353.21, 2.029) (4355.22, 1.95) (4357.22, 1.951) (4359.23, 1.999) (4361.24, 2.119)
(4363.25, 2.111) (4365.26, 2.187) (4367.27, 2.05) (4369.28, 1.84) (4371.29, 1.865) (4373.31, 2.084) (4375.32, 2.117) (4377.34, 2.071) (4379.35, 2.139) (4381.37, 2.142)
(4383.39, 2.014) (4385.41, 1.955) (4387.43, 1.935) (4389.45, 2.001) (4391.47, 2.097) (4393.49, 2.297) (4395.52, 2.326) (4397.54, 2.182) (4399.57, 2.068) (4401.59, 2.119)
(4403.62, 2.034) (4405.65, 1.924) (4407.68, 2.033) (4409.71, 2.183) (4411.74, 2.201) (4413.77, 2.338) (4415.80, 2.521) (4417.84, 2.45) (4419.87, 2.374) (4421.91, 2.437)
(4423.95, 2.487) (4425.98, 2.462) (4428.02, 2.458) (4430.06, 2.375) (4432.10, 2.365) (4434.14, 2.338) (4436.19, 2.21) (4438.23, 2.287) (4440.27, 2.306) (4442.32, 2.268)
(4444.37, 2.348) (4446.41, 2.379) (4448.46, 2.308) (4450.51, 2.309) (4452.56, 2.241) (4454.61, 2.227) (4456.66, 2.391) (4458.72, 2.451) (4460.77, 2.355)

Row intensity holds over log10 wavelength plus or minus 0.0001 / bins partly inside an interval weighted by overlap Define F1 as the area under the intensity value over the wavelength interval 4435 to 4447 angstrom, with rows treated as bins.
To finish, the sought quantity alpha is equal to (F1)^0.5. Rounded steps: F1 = 28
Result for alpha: 5.3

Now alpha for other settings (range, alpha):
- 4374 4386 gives 5.0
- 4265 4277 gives 4.8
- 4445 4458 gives 5.5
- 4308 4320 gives 4.6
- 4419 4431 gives 5.4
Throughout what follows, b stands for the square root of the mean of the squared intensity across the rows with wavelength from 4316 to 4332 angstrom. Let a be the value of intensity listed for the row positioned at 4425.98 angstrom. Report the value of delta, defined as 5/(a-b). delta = 10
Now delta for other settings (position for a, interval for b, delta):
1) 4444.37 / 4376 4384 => 20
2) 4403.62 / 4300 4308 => 10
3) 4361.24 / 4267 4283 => 21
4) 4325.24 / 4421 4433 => -11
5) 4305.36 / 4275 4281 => -14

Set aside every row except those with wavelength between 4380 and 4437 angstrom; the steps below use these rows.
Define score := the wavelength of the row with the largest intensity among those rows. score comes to 4415.80 angstrom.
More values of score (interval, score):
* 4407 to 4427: 4415.80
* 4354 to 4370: 4365.26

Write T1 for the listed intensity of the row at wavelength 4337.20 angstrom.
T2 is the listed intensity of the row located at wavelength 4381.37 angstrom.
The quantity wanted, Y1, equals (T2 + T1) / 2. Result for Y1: 2.11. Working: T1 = 2.07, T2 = 2.142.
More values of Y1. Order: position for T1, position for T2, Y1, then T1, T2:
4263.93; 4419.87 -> 2.11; 1.841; 2.374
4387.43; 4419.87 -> 2.15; 1.935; 2.374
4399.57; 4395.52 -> 2.20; 2.068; 2.326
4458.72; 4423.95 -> 2.47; 2.451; 2.487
